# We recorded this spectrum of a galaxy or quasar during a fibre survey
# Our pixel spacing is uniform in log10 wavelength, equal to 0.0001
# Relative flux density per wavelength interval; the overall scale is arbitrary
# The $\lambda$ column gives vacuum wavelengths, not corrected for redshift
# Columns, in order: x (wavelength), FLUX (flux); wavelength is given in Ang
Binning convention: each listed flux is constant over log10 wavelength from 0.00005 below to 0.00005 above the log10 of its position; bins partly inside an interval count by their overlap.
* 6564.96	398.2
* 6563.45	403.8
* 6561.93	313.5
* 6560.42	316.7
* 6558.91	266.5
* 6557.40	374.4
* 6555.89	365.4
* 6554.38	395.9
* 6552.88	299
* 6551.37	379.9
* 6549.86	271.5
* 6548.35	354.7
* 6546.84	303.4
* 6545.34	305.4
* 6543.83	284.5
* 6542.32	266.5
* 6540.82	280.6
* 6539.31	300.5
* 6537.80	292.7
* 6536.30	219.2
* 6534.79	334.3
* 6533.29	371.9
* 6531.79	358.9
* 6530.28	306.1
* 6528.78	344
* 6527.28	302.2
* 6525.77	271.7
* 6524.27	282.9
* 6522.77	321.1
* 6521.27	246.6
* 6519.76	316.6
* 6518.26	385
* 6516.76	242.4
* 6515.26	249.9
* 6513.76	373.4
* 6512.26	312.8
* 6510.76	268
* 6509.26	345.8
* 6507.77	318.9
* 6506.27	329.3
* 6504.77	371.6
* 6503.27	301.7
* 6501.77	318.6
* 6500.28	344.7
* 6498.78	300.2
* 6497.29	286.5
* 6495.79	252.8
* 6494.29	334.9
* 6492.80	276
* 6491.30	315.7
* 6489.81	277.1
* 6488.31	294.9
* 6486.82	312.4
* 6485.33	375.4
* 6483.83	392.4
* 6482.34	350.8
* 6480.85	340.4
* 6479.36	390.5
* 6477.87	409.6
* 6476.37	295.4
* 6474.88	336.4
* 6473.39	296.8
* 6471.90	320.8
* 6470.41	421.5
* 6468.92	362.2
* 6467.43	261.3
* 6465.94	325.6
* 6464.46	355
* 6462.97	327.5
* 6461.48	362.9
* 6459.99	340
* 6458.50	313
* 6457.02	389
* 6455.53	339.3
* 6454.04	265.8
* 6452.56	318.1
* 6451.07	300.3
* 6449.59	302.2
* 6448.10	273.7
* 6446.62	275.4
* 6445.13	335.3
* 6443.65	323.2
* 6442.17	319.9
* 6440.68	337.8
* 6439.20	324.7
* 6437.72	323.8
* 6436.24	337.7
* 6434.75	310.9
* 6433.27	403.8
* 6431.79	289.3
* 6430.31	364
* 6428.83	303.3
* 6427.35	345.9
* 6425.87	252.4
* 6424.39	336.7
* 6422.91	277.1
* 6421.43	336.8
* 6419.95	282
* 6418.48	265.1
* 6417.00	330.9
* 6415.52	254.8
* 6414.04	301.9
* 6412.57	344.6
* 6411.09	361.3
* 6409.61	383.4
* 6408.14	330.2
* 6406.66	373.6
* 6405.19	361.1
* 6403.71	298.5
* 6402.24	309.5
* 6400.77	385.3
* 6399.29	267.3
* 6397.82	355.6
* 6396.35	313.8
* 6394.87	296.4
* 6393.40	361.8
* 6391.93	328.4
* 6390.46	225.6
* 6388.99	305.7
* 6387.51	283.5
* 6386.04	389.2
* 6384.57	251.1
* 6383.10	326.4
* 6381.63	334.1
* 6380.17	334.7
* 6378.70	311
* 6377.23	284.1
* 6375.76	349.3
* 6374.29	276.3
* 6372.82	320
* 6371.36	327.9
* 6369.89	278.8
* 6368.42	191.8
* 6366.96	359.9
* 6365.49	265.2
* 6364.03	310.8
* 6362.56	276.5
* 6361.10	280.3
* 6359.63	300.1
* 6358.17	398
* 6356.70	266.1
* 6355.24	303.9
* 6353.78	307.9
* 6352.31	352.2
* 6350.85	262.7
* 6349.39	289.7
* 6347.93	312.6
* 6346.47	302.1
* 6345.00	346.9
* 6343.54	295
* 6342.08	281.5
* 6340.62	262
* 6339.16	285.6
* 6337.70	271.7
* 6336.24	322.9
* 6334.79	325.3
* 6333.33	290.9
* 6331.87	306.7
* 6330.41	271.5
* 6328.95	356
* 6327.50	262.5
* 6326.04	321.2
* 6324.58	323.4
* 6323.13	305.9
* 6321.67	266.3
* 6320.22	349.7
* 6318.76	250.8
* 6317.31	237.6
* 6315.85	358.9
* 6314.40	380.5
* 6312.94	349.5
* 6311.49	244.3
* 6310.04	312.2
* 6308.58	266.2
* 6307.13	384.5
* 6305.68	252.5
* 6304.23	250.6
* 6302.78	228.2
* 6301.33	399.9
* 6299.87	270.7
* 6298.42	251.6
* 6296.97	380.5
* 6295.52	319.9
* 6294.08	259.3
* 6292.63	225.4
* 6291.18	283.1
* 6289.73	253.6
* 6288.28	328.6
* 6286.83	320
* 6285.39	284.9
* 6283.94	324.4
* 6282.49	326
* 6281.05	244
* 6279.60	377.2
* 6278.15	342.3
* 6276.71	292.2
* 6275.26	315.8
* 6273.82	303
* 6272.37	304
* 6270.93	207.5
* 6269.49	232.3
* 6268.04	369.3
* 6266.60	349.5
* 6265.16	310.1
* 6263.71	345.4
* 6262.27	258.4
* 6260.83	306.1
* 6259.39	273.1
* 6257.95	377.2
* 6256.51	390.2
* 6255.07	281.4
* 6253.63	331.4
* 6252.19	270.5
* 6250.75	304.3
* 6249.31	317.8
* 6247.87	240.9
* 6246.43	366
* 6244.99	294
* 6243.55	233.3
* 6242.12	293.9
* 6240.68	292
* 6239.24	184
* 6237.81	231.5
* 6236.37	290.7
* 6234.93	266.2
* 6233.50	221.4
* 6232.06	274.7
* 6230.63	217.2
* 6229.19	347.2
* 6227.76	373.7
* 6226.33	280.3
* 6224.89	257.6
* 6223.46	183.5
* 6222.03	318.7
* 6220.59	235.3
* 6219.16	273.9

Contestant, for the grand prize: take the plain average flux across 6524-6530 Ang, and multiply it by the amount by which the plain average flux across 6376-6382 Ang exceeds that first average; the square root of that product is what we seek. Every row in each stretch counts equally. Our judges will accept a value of 69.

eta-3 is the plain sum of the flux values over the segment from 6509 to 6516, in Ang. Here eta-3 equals 1550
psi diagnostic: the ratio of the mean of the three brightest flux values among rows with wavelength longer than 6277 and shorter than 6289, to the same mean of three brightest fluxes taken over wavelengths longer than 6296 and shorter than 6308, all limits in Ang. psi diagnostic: 0.90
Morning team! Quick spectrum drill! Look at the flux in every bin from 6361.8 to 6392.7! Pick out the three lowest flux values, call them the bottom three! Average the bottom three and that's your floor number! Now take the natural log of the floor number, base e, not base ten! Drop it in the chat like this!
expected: 5.41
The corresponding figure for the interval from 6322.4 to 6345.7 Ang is 5.58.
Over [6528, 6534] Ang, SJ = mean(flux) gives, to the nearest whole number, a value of 345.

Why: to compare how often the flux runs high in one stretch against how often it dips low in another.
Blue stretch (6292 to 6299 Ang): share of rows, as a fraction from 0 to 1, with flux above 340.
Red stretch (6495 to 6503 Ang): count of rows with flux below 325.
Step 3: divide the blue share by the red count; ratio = 0.050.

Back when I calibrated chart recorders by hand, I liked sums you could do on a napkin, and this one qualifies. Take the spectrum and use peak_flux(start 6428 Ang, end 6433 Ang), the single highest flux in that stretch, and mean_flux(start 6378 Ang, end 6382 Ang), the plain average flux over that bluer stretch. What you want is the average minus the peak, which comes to -37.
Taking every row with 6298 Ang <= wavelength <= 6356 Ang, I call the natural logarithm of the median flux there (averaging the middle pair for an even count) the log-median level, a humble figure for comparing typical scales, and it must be 5.70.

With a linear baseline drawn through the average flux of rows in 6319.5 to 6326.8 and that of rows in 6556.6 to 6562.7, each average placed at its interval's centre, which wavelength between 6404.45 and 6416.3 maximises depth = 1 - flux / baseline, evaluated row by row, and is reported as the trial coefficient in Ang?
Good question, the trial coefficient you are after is 6415.52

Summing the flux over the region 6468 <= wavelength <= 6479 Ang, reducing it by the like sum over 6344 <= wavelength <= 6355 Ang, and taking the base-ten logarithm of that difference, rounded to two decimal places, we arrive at 2.43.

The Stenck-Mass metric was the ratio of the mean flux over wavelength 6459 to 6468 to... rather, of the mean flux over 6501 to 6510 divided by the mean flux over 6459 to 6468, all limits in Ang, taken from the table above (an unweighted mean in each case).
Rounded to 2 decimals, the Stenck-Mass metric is 1.01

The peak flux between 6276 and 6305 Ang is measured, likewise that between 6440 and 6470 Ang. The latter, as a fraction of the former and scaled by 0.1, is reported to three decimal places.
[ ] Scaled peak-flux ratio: 0.097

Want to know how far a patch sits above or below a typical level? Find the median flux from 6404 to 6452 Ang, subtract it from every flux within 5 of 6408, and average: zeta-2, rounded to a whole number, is 26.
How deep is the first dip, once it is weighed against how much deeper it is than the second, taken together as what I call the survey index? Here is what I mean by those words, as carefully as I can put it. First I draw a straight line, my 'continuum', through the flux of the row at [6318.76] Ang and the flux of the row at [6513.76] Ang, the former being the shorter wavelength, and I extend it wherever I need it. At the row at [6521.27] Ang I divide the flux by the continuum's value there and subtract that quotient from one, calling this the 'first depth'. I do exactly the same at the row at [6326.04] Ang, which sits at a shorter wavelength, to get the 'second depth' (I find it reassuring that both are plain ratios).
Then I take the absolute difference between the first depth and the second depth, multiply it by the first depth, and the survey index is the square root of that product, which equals 0.46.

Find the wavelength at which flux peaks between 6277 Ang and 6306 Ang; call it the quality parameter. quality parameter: 6301.33 Ang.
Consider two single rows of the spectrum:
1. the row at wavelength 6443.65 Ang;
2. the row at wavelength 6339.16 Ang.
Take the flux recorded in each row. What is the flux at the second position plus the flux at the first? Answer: 609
